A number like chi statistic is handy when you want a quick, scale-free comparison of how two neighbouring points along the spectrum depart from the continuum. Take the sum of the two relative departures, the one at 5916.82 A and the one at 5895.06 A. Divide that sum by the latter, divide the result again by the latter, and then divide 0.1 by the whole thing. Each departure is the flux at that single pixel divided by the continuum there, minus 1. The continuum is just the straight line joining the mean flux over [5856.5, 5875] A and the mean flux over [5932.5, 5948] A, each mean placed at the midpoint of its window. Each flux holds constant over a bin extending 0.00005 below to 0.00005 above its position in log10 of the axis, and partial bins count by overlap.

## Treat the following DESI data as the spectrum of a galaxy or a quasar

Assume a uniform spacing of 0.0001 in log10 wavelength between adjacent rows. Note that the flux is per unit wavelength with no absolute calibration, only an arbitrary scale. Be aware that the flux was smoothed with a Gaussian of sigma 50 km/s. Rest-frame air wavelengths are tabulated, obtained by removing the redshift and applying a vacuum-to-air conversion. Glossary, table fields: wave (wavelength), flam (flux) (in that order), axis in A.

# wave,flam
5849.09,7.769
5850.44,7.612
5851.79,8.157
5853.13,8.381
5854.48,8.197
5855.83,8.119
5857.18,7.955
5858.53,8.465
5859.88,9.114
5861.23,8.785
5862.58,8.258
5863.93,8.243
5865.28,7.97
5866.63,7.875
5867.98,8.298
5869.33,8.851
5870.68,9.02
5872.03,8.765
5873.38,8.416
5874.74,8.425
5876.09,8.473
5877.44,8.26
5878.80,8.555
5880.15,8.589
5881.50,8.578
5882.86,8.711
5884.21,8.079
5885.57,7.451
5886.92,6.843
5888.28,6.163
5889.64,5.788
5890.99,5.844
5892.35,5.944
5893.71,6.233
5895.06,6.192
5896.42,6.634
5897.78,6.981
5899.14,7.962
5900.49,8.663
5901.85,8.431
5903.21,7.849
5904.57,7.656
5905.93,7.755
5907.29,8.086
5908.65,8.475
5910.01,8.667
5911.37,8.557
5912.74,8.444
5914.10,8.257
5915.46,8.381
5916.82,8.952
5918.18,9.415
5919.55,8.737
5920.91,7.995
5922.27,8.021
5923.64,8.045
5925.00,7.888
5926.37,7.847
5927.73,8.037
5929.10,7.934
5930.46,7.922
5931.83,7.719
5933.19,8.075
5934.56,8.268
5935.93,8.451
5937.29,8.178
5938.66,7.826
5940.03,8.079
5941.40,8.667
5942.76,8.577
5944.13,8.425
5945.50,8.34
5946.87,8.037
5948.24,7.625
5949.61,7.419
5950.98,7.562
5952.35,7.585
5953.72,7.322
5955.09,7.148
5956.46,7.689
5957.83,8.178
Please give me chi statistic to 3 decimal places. -0.037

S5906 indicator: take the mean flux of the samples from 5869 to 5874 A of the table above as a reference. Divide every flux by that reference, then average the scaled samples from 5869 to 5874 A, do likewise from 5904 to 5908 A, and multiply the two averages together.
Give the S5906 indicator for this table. 0.89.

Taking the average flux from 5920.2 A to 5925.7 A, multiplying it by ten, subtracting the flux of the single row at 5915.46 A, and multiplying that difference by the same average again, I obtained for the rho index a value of 571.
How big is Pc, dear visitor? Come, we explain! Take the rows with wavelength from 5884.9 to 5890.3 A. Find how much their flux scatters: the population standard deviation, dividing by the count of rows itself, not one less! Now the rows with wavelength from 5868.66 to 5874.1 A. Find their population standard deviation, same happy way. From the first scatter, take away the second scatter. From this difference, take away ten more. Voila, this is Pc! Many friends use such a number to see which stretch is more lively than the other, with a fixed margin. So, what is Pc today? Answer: -9.58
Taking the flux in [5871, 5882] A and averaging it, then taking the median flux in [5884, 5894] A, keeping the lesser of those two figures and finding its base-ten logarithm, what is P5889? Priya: 0.792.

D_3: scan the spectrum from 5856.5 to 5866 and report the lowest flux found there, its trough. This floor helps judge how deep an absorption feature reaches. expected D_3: 7.955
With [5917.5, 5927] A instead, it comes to 7.847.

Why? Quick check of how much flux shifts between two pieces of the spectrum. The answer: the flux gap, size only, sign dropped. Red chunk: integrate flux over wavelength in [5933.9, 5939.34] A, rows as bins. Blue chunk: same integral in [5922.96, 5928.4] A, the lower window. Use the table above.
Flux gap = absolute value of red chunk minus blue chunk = 1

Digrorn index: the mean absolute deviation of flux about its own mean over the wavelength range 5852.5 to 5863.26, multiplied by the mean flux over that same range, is 2.4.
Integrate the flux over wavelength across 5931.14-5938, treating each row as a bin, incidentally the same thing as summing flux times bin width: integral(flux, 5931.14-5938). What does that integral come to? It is 56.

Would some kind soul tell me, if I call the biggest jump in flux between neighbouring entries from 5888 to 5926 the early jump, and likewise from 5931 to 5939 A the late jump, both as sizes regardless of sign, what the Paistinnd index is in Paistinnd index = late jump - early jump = -0.6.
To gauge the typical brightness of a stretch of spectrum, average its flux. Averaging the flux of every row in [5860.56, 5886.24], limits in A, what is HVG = 8.4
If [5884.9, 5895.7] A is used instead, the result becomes 6.3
